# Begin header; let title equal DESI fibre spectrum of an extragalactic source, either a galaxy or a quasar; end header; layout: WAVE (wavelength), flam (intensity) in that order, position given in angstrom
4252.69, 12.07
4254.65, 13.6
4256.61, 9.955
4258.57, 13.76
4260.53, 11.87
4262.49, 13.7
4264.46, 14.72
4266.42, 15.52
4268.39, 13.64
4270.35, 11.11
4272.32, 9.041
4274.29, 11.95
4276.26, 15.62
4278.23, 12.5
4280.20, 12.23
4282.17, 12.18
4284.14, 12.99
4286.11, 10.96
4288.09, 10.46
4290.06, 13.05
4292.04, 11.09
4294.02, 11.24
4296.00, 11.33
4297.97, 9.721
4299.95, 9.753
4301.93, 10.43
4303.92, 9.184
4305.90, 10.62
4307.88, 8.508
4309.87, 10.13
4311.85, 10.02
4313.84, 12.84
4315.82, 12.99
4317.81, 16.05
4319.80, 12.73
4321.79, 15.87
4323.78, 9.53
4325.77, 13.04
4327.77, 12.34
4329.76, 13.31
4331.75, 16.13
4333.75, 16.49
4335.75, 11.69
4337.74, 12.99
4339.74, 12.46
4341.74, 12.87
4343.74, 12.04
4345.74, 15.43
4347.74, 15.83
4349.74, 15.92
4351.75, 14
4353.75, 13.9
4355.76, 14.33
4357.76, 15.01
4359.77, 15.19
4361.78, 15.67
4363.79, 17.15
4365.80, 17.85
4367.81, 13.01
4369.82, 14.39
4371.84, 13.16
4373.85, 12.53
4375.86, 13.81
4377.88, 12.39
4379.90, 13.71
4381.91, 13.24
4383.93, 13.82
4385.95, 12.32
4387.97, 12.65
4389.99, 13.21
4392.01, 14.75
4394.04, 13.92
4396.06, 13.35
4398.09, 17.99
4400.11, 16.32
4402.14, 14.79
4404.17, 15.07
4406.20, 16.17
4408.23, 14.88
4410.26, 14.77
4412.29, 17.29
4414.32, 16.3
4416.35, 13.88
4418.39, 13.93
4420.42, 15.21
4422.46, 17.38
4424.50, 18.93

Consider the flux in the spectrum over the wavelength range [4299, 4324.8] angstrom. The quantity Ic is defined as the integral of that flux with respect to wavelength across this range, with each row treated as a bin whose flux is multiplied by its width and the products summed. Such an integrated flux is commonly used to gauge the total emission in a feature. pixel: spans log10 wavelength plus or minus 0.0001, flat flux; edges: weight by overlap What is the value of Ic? 295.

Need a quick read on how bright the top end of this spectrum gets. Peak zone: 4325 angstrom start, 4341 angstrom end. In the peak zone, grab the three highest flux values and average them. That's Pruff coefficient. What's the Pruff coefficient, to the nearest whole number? 15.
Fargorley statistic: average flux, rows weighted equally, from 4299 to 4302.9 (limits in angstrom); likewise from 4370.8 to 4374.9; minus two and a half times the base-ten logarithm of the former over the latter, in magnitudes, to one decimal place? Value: 0.3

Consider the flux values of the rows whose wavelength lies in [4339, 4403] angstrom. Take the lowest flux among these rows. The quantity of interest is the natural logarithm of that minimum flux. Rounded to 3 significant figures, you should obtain 2.49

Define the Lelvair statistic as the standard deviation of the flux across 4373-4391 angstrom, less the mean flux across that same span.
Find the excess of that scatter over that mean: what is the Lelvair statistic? -12.5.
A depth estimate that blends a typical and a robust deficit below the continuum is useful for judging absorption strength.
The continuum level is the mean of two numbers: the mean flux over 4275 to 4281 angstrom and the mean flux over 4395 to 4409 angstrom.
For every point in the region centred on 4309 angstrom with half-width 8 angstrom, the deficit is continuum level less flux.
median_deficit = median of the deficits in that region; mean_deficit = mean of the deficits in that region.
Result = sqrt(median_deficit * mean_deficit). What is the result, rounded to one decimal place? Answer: 4.0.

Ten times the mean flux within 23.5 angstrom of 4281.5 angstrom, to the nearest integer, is 120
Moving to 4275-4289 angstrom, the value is 124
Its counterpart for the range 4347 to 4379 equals 146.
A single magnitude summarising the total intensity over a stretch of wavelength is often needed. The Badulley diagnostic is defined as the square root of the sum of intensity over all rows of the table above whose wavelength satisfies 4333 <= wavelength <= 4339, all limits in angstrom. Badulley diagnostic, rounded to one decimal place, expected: 6.4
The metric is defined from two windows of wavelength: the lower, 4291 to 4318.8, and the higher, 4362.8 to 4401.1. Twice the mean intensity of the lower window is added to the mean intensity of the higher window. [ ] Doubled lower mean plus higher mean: 36.2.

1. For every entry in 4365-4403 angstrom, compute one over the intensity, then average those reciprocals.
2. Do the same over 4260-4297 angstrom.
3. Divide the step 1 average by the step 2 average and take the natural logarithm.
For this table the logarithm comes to -0.13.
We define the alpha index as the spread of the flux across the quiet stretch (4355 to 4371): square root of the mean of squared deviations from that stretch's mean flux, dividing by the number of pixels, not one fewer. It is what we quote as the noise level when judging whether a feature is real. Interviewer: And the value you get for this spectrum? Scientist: 1.5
